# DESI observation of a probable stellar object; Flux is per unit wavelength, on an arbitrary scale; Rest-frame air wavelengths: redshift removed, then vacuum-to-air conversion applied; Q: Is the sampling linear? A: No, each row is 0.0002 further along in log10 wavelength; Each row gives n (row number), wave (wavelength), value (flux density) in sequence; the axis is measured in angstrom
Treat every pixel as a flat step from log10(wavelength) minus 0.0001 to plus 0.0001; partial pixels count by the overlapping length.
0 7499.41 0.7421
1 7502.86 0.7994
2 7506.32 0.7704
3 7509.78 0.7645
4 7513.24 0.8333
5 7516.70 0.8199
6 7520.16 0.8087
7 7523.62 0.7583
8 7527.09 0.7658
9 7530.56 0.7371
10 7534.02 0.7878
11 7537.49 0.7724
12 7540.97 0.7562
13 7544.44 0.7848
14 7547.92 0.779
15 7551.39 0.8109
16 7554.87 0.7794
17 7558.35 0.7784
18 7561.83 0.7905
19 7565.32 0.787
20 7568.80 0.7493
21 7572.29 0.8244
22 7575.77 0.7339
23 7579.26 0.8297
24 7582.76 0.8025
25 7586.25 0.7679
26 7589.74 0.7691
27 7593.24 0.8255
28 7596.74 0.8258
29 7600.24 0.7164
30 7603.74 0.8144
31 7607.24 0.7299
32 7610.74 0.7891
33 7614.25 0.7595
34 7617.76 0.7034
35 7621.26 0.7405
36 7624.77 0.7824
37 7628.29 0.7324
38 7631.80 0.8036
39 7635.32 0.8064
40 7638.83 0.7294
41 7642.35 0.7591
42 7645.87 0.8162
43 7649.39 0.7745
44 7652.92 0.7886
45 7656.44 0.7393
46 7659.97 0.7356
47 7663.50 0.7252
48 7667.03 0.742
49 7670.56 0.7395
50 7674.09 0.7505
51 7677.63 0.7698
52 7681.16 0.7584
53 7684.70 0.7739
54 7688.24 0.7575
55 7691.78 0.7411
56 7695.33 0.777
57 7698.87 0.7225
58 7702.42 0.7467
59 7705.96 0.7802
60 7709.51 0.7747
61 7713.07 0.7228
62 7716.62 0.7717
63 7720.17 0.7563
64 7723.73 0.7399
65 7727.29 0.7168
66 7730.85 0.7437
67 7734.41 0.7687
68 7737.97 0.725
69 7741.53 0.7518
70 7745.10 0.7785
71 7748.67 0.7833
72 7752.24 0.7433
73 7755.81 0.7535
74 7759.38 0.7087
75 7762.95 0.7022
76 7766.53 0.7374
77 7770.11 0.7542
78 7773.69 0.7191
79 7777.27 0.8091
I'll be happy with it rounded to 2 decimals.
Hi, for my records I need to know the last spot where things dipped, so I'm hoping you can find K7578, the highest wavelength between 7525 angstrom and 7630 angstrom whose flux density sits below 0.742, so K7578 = 7628.29 angstrom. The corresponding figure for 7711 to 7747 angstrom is 7737.97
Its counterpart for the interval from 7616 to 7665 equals 7663.50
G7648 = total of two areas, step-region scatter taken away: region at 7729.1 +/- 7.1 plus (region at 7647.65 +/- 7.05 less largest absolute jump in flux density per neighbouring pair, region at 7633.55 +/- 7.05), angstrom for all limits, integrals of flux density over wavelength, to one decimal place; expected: 21.5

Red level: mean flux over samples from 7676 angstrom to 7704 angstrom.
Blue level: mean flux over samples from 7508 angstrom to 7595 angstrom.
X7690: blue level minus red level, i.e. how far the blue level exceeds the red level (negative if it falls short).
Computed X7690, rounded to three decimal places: 0.029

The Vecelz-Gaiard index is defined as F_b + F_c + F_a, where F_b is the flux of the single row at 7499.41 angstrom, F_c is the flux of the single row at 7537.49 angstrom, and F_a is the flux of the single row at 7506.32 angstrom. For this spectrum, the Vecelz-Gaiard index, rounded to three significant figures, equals 2.28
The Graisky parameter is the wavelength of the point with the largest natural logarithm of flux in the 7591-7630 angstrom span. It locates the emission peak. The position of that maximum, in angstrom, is 7596.74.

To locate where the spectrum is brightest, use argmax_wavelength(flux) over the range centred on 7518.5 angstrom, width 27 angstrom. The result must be 7513.24 angstrom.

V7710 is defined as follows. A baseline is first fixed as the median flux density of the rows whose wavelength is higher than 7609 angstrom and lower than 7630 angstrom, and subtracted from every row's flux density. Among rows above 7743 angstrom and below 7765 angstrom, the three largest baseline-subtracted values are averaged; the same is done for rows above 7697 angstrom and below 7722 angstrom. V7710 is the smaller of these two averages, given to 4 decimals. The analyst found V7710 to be 0.0218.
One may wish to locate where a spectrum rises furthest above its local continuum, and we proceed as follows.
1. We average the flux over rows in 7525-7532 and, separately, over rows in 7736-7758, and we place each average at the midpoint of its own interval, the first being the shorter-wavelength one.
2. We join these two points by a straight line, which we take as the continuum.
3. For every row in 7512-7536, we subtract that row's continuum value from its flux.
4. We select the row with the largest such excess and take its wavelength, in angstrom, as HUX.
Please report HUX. 7513.24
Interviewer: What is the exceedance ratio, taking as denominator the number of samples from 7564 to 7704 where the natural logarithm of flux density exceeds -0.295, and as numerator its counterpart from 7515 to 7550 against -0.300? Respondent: 0.35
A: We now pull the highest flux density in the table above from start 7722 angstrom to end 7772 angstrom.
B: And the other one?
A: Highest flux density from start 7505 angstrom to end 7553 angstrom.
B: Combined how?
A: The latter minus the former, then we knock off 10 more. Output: -9.95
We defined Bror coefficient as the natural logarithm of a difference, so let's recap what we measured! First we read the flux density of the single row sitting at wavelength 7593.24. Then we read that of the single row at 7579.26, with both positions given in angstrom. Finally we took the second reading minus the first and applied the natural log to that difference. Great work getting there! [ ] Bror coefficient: -5.5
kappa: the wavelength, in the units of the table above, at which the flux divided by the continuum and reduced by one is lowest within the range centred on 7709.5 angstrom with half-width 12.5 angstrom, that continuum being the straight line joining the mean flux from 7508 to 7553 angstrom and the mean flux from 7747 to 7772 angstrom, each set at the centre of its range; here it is 7698.87 angstrom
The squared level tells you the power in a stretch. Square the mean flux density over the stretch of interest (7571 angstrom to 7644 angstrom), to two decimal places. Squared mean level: 0.60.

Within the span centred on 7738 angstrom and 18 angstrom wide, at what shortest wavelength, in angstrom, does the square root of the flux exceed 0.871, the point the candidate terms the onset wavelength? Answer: 7734.41 angstrom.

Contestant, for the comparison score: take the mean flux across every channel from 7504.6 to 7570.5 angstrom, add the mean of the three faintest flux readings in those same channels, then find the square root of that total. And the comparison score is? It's 1.236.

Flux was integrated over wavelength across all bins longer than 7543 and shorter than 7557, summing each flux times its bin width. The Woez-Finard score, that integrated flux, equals 11.0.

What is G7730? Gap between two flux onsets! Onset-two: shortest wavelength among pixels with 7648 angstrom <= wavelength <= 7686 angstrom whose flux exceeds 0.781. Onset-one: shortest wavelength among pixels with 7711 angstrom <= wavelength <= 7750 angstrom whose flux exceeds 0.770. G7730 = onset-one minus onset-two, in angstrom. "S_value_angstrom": 63.7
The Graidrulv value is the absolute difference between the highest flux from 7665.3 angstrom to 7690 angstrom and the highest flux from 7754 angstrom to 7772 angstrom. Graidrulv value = 0.020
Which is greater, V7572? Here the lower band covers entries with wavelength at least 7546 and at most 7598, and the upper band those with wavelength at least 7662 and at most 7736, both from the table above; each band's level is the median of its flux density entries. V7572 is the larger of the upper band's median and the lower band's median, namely 0.787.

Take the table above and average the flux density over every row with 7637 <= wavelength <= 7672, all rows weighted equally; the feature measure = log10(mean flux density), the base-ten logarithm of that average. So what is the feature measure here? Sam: -0.122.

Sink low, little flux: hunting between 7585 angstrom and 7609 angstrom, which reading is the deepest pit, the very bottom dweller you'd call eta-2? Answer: 0.7164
